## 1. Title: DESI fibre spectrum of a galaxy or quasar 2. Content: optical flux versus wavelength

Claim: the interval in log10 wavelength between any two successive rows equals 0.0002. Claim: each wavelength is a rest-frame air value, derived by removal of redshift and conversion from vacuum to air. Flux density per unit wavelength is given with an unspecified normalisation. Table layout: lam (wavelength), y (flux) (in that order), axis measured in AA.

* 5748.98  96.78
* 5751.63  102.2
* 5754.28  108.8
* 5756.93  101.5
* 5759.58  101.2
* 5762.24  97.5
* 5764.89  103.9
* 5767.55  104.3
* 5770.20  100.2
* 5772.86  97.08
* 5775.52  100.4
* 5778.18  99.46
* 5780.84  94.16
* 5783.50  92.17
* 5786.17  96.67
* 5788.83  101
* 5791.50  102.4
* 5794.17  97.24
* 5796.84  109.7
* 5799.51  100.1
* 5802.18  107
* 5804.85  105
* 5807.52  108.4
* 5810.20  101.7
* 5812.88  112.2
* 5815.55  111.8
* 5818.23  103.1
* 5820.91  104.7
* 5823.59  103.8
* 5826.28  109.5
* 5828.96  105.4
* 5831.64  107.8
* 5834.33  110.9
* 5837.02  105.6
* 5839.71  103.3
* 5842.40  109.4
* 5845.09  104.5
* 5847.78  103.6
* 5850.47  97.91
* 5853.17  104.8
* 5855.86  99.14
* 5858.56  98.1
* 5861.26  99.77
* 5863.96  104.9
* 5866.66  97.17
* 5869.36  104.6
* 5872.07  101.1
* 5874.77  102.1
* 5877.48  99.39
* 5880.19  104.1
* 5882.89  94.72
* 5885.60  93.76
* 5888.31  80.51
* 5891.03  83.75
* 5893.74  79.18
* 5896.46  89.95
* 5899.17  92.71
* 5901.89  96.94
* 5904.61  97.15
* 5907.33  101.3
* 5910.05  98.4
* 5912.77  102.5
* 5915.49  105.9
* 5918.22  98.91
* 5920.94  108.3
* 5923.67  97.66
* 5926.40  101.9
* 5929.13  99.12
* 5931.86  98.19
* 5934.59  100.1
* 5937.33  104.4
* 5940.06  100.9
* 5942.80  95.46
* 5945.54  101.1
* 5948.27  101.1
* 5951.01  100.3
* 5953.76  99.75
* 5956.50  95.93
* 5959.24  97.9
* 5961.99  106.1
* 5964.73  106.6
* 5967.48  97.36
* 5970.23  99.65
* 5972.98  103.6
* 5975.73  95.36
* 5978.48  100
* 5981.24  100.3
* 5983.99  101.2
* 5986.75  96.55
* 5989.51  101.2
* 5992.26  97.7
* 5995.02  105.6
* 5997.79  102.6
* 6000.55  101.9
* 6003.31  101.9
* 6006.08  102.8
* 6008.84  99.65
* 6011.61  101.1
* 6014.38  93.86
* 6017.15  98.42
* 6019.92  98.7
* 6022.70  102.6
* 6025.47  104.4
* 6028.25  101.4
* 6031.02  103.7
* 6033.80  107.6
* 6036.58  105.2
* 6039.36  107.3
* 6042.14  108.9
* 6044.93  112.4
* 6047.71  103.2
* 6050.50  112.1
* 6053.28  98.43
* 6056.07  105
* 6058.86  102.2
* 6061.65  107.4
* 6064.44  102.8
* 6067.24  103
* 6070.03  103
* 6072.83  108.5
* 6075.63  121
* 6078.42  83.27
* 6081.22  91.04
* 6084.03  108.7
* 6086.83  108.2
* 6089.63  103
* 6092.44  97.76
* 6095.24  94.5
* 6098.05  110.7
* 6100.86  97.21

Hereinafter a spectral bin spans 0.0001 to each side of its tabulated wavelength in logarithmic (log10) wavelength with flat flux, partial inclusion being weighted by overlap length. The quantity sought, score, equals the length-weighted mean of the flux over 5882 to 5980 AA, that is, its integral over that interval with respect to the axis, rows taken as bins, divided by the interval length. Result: 98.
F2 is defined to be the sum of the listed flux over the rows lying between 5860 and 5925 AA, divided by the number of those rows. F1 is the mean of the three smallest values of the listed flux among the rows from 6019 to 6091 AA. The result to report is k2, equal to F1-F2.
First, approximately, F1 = 91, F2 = 97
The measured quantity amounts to -6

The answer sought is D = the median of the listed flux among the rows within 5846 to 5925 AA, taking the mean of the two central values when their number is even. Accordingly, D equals 99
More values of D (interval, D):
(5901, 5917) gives 100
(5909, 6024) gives 100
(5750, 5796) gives 100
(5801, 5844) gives 106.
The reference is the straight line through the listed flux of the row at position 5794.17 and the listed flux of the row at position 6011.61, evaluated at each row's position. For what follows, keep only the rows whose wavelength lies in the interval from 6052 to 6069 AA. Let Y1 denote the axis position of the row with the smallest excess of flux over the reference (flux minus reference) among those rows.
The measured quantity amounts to 6053.28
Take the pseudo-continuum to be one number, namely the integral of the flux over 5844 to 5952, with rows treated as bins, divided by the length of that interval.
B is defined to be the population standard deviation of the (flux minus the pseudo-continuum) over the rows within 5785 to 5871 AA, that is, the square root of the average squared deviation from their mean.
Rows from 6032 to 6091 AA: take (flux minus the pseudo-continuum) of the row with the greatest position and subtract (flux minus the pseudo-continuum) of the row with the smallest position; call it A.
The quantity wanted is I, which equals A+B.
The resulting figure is -0.2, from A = -4.6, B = 4.37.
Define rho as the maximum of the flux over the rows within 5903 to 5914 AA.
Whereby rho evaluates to 102.5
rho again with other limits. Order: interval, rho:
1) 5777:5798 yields 109.7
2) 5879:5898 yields 104.1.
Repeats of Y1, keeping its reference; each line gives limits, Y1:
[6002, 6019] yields 6014.38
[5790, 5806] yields 5794.17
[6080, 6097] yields 6081.22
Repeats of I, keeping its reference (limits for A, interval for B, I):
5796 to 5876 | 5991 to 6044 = -4.0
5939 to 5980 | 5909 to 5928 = 2.8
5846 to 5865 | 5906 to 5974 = 4.6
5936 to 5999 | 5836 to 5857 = 1.6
